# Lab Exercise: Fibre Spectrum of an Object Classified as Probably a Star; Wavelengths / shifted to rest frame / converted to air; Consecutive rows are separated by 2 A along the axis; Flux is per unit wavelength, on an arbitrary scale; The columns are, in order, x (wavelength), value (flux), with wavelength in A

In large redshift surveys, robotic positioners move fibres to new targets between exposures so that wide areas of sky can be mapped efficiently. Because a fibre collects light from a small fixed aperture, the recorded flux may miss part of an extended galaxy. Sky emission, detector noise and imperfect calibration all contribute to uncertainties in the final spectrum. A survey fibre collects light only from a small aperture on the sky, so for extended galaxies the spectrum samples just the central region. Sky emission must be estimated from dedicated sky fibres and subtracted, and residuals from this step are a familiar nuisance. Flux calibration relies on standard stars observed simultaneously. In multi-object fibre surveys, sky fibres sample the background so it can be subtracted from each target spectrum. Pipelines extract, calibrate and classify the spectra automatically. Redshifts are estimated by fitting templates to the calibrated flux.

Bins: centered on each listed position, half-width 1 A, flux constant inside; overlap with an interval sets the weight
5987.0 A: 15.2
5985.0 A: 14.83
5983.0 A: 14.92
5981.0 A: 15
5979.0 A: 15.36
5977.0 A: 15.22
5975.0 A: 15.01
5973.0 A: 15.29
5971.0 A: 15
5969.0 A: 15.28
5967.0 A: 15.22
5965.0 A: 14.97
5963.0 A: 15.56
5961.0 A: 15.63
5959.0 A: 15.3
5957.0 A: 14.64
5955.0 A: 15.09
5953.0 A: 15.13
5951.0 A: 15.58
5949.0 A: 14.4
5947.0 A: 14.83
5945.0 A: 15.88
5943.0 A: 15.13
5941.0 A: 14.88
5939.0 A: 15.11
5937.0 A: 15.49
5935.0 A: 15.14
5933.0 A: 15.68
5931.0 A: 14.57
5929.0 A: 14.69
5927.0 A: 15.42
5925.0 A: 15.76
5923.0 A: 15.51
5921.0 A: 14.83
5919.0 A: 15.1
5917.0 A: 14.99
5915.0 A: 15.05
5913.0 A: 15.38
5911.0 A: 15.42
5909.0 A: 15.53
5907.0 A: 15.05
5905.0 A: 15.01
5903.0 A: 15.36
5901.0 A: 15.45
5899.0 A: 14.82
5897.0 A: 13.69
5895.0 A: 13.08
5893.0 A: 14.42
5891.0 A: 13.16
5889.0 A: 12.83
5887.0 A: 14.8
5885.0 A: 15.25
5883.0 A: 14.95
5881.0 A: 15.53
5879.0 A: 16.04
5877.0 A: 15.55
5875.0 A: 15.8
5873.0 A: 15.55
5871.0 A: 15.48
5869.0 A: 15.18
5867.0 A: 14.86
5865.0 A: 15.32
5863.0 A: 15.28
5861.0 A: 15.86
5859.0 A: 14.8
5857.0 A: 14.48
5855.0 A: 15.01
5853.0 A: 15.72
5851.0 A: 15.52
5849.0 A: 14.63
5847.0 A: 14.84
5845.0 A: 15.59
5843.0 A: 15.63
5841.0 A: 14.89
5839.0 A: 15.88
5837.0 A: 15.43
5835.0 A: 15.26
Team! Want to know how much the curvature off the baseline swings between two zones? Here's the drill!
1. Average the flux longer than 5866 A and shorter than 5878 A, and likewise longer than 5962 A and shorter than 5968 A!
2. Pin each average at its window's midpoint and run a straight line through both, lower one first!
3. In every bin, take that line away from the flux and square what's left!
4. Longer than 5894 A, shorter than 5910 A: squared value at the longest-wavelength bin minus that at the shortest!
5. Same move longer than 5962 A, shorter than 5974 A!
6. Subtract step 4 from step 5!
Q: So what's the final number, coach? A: 5.10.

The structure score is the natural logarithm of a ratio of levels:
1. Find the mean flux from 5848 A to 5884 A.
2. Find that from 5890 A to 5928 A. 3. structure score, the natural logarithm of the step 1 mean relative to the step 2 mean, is 0.027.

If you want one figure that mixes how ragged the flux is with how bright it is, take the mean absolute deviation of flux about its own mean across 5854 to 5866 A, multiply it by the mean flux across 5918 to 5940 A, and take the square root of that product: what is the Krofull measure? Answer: 2.35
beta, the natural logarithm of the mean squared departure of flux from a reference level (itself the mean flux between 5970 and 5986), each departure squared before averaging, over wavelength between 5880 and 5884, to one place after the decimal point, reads -2.2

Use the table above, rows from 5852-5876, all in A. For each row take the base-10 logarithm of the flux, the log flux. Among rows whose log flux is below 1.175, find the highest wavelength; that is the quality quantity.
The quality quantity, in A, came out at 5867.0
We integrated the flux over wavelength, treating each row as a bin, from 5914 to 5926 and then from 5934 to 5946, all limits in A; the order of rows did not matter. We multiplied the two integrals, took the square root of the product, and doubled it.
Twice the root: 366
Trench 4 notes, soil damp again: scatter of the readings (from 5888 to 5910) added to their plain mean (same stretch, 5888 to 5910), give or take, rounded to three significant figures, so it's 15.4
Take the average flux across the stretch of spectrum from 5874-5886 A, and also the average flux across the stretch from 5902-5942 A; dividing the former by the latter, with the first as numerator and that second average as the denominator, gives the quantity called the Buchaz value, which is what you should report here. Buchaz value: 1.02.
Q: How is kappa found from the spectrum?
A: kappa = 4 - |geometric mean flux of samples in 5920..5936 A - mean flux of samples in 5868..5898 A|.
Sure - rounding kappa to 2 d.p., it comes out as 3.56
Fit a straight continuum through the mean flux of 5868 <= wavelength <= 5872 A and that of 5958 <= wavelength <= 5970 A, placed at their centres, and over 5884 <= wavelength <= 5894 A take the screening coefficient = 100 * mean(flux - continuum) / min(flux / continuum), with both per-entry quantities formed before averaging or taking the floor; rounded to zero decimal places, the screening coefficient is -148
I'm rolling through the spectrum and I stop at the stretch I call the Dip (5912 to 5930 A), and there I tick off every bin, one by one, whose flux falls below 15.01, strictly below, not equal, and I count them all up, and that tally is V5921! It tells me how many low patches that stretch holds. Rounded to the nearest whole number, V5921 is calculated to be 3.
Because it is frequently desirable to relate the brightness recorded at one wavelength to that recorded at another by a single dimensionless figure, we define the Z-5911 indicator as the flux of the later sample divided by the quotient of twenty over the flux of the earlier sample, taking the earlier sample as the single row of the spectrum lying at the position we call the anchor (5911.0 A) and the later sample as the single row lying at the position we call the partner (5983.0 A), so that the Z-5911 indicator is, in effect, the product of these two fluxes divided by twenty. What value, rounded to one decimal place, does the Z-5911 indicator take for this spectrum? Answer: 11.5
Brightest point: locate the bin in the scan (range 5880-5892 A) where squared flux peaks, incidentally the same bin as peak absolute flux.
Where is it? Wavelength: 5881.0 A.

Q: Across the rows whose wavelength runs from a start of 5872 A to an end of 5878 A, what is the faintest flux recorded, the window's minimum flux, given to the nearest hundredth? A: 15.55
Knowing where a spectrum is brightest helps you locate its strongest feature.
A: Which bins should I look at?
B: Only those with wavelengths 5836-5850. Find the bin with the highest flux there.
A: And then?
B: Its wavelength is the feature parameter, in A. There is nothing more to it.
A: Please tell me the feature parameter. 5839.0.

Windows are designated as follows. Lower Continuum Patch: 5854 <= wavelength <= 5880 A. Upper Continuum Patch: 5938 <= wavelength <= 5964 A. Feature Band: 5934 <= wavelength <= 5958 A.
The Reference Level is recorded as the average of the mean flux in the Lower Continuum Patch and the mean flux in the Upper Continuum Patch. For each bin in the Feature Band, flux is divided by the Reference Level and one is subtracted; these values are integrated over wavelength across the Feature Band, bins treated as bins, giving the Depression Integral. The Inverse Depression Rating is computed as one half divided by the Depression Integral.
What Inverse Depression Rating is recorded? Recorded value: -2.3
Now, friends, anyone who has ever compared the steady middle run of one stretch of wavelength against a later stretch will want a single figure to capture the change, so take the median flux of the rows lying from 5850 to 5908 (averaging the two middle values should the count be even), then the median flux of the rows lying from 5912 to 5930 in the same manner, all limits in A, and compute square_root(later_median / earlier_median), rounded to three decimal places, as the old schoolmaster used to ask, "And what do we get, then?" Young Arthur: 0.997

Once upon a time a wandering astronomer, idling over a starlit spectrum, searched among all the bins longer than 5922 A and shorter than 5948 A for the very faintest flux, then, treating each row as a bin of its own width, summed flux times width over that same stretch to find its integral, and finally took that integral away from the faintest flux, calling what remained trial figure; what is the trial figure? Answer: -382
